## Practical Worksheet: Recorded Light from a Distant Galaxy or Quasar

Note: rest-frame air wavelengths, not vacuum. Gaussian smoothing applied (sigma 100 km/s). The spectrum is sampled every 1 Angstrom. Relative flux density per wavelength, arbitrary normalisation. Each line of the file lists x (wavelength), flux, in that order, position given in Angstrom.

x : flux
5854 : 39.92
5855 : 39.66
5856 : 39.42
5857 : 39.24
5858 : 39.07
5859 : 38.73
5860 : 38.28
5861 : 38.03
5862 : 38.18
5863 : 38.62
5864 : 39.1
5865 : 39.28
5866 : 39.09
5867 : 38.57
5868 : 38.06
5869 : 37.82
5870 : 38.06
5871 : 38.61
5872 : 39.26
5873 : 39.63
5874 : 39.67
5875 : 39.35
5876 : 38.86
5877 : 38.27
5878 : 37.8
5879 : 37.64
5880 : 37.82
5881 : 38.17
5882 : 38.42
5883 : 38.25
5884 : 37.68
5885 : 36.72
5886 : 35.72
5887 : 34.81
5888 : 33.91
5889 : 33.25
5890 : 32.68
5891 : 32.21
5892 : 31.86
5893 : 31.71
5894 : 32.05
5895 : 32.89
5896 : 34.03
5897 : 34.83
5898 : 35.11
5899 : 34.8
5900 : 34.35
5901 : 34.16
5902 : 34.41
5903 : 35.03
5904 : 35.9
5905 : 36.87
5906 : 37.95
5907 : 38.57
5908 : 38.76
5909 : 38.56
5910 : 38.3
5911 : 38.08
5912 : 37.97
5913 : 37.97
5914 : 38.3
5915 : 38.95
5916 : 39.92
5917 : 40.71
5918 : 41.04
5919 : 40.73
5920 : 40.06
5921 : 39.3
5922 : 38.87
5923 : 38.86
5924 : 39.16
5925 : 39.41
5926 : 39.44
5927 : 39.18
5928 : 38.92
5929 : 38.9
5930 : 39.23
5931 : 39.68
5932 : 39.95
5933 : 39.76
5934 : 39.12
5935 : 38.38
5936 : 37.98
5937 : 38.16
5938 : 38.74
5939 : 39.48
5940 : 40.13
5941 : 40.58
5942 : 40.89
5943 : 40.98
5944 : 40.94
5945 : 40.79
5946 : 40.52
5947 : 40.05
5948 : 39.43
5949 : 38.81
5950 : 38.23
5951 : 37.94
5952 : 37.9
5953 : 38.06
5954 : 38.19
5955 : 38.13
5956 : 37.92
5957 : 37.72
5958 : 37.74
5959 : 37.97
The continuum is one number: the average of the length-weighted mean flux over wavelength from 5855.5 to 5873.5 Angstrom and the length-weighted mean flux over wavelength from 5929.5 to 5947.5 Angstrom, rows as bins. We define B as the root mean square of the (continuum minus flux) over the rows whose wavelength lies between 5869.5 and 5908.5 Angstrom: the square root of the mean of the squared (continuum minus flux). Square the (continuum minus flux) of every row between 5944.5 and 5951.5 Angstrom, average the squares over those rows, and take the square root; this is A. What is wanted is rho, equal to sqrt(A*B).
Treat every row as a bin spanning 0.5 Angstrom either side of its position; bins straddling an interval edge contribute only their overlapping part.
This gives 2.03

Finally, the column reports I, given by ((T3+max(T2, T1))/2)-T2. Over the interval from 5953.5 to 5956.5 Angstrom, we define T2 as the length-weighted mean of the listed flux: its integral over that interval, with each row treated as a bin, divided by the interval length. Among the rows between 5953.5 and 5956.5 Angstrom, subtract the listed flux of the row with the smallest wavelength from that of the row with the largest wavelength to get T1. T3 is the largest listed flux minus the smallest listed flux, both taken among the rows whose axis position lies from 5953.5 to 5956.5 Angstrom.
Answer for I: -18.9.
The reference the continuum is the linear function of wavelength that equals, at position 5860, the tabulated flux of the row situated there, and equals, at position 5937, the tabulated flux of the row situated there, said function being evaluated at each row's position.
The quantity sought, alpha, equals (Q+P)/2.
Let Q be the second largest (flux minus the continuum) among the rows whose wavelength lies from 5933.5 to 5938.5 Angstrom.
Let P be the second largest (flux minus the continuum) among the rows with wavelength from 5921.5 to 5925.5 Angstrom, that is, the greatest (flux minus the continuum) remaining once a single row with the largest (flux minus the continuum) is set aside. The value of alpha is 0.78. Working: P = 1.0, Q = 0.6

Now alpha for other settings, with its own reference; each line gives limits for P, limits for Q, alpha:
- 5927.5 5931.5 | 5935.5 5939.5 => 0.82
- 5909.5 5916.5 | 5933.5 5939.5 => 0.86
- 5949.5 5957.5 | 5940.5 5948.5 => 1.42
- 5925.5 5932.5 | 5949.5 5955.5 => 0.78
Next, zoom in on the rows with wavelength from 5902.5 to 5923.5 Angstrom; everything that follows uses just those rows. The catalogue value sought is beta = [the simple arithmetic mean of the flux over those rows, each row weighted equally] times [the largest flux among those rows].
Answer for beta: 1584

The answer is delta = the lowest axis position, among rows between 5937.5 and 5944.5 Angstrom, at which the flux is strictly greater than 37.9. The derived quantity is 5938 Angstrom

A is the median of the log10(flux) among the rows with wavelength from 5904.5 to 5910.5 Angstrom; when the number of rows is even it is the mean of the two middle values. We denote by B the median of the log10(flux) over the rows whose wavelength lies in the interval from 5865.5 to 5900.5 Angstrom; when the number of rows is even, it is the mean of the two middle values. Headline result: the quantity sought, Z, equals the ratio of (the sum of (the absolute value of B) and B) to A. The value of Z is 1.99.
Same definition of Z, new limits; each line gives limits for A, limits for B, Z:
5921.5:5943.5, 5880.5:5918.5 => 1.96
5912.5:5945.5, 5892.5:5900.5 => 1.92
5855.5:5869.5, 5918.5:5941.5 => 2.01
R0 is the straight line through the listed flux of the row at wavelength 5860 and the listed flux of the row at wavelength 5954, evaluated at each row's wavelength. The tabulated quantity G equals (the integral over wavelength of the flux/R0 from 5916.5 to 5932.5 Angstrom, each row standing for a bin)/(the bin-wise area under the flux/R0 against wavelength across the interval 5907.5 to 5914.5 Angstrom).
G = 2.4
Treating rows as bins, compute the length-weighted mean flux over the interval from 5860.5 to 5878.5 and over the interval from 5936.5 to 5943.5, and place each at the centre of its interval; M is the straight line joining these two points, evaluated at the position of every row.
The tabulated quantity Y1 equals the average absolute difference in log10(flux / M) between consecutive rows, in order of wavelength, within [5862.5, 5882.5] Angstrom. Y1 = 0.0040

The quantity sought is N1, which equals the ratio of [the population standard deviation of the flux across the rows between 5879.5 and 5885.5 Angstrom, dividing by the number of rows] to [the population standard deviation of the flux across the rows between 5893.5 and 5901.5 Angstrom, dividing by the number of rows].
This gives 0.6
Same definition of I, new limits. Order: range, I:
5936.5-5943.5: -18.5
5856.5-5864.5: -18.7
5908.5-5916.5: -18.3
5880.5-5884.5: -18.7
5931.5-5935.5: -18.9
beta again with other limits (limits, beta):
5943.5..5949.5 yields 1641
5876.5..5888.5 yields 1425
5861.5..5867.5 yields 1524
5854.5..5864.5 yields 1540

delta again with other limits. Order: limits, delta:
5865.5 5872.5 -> 5866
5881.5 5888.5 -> 5882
